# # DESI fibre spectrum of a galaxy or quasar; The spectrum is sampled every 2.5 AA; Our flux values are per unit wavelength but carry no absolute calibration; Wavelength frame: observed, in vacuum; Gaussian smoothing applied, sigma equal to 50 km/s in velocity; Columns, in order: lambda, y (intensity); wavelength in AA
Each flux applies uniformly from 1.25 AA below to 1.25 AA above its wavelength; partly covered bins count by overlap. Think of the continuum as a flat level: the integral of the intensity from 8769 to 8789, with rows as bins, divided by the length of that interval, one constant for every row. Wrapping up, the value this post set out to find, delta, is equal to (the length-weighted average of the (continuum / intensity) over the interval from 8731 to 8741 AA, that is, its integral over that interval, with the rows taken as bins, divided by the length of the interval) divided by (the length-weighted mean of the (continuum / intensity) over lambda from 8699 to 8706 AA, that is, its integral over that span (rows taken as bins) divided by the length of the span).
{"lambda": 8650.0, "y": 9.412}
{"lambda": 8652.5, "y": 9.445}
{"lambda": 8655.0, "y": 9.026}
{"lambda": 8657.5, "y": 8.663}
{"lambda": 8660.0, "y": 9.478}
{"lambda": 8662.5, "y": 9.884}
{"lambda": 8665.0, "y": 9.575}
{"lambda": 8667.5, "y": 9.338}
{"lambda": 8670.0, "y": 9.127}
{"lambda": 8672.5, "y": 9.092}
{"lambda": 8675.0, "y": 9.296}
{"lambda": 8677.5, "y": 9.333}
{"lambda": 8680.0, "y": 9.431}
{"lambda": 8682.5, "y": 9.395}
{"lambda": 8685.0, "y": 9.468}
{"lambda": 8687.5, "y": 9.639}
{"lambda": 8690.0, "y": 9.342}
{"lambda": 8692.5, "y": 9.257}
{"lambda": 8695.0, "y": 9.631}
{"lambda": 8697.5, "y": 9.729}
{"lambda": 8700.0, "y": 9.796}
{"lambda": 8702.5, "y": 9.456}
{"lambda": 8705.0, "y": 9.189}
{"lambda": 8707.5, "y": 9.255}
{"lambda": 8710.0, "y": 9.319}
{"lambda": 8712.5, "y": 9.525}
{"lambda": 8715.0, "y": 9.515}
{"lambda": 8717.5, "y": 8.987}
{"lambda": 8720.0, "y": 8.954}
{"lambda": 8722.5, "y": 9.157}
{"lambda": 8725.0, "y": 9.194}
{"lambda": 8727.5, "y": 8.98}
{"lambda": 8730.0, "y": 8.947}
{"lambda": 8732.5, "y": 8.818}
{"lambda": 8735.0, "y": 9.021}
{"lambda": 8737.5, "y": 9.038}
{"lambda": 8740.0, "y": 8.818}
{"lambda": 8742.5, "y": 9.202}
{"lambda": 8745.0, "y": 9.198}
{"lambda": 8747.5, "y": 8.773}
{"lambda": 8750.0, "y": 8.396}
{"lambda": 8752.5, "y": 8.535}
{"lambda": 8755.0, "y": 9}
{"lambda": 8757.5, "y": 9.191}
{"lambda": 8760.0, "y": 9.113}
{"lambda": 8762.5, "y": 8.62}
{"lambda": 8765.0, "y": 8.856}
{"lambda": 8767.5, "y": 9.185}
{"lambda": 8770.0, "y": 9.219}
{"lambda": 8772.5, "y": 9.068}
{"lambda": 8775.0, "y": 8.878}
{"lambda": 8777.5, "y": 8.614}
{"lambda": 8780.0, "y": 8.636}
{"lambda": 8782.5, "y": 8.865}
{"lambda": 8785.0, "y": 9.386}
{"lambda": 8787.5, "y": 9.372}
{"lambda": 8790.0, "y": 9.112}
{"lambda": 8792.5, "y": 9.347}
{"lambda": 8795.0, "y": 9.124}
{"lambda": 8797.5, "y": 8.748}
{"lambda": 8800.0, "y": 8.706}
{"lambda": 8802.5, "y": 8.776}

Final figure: 1.06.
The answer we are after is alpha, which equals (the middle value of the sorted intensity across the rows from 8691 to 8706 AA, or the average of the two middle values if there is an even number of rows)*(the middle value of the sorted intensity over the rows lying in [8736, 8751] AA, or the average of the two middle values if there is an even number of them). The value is 85.2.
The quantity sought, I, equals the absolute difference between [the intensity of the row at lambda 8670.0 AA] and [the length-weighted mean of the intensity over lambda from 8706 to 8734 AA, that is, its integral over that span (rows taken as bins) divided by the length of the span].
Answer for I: 0.0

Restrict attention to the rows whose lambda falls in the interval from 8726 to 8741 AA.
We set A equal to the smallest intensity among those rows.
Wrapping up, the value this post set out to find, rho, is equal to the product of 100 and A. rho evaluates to 882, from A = 8.818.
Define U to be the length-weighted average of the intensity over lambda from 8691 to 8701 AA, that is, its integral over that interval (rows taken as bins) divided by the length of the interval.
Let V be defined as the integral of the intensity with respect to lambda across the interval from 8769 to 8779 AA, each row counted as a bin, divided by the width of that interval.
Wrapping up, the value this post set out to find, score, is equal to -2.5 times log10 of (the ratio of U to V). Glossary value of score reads -0.08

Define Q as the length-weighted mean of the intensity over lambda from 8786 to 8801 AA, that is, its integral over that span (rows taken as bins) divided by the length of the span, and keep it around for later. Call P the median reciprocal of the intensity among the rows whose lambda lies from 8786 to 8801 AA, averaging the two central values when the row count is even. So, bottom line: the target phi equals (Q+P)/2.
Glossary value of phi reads 4.59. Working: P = 0.1097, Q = 9.08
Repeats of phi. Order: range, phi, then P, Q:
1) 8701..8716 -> 4.74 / 0.1065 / 9.38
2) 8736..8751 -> 4.51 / 0.1120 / 8.91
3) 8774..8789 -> 4.54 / 0.1127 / 8.96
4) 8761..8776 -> 4.54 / 0.1115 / 8.97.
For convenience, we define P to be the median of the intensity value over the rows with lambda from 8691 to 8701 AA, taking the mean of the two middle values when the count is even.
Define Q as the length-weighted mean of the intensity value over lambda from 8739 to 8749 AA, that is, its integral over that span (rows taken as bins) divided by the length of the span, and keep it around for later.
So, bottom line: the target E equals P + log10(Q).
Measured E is 10.6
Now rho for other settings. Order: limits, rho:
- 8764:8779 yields 861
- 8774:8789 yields 861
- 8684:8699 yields 926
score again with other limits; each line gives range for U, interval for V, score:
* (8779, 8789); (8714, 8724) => 0.01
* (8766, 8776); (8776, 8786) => -0.03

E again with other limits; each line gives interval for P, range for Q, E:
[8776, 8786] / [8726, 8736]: 9.7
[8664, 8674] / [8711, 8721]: 10.2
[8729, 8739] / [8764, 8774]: 9.9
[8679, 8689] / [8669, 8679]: 10.4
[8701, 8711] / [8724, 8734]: 10.2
